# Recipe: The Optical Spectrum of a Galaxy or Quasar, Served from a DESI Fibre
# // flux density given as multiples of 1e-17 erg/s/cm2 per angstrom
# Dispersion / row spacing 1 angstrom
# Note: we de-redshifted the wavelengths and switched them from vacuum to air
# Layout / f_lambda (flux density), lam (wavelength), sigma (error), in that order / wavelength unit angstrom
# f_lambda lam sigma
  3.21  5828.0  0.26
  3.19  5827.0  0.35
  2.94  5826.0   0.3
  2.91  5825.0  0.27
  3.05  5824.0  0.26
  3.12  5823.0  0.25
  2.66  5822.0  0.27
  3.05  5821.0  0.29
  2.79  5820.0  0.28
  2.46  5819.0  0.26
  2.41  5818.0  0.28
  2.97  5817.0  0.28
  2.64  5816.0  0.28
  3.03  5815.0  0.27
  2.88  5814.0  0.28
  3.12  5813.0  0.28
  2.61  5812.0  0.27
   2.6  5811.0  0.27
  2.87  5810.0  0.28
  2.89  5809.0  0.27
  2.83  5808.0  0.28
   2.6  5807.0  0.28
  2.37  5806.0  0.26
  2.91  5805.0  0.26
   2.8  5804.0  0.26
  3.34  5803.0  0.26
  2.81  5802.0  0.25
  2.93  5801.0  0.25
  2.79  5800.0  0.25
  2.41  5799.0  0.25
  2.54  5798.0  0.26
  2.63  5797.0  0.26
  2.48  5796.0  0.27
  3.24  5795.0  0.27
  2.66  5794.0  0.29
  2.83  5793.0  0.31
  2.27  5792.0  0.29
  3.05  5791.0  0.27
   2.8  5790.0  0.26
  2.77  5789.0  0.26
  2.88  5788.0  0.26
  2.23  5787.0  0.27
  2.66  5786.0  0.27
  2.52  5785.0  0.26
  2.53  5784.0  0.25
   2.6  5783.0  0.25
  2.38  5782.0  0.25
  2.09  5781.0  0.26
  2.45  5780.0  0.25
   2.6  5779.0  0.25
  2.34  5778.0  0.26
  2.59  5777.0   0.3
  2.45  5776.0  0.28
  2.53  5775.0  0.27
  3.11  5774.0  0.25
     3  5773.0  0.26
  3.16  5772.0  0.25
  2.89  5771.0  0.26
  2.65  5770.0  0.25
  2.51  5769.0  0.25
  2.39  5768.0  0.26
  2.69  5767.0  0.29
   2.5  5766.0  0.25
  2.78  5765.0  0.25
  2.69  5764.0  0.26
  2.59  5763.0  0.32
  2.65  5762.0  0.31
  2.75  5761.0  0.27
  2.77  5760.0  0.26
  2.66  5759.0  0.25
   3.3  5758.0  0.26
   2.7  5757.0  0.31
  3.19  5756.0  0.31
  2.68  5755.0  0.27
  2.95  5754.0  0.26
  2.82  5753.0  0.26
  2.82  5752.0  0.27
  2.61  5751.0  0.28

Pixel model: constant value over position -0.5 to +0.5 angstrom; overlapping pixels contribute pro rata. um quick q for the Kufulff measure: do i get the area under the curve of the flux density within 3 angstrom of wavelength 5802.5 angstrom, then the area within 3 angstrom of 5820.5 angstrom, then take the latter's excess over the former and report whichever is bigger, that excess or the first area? 17.6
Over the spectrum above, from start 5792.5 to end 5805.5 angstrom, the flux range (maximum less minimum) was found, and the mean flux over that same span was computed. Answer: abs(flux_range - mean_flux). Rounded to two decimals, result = 1.87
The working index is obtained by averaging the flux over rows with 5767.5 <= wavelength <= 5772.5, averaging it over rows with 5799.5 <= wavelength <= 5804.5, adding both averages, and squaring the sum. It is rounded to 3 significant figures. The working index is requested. 32.0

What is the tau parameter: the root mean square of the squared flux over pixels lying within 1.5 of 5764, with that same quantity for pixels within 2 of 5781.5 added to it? 13.0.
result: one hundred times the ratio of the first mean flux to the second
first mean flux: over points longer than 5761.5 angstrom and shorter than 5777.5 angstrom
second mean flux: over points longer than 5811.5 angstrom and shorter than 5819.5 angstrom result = 98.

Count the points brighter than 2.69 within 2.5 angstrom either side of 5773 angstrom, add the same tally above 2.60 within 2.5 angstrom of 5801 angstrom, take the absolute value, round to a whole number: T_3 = 8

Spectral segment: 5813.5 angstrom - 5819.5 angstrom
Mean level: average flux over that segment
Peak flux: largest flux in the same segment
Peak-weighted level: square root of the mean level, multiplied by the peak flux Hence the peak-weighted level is 5.0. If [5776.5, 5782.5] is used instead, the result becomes 4.0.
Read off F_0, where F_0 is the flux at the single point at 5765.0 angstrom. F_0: 2.78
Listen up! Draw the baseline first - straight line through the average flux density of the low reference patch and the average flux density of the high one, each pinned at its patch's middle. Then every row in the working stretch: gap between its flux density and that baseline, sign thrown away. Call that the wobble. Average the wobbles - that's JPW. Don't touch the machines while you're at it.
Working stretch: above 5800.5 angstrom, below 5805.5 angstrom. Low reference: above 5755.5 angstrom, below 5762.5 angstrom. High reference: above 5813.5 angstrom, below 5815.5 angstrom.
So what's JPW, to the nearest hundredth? 0.14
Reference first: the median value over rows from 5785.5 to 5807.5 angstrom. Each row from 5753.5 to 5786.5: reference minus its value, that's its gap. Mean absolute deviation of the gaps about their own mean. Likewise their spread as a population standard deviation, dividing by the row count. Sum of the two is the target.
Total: 0.45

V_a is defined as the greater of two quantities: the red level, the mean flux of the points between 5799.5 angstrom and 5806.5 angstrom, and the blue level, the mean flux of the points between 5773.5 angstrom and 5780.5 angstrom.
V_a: 2.85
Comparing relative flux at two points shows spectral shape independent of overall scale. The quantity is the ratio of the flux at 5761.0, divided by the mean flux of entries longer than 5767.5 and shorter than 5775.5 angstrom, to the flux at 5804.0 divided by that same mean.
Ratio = 0.98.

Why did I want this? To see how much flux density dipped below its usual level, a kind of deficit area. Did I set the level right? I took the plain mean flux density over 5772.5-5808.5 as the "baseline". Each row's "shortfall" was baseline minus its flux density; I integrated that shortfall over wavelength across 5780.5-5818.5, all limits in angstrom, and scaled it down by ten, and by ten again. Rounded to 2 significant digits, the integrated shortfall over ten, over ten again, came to -0.016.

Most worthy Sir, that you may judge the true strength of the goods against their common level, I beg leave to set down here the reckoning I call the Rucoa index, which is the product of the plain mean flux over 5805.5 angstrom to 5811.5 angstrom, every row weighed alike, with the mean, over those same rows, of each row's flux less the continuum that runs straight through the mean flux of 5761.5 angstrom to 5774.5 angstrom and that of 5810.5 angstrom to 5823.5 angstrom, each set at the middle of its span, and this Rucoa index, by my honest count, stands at -0.25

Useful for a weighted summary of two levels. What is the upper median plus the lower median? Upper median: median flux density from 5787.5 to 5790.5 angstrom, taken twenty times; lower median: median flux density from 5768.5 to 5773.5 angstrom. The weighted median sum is 59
